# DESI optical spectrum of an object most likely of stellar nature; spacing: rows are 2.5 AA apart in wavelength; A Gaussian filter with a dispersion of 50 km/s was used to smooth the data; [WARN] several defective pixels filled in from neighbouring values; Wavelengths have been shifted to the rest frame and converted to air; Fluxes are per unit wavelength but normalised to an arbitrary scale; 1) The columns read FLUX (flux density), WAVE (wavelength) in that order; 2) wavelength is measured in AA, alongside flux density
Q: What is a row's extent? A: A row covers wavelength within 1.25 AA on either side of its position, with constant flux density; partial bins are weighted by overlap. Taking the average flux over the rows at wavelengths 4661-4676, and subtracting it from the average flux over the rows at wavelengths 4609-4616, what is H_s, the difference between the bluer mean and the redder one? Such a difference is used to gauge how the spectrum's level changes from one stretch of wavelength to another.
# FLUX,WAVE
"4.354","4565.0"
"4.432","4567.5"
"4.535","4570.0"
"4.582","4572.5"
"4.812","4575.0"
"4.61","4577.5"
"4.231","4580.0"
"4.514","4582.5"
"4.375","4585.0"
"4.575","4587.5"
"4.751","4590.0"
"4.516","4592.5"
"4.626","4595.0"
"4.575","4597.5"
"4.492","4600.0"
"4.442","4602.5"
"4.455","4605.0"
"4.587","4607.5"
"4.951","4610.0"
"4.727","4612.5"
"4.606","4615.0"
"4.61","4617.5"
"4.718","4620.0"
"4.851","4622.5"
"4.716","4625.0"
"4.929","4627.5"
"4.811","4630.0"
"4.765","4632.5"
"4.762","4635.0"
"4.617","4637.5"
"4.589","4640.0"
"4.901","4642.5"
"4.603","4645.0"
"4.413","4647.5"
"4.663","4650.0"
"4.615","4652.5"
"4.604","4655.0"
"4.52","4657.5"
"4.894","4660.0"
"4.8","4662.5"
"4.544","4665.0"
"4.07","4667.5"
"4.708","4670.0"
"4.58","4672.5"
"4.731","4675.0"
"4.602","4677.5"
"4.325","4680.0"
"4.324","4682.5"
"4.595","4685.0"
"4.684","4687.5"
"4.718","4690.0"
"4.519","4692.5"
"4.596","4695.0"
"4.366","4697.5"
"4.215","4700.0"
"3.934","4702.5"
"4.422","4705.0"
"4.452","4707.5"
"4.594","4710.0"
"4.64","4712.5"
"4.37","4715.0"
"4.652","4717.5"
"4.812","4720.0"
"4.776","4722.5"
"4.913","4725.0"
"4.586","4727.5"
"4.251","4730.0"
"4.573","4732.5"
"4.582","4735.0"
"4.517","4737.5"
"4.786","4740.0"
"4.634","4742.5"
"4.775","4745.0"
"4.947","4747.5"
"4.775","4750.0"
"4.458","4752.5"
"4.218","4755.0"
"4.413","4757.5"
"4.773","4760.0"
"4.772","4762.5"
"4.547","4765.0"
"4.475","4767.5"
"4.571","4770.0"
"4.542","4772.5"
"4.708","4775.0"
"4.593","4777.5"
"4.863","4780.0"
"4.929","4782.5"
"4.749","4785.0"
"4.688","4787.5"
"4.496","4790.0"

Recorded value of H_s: 0.19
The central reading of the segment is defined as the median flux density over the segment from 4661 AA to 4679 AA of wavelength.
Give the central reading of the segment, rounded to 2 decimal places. 4.60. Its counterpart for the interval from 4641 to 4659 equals 4.60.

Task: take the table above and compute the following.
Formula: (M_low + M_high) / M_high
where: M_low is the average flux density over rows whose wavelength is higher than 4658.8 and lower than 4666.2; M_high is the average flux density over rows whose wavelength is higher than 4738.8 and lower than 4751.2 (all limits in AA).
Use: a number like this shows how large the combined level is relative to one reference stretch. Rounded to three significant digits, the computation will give 1.99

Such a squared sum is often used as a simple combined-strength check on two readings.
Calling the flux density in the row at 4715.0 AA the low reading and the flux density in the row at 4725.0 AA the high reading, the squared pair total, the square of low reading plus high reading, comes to 86.2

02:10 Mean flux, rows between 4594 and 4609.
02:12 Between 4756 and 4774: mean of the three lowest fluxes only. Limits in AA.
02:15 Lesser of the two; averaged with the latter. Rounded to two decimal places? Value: 4.48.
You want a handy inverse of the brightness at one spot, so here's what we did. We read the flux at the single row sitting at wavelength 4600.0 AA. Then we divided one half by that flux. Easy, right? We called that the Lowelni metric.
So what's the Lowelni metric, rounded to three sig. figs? 0.111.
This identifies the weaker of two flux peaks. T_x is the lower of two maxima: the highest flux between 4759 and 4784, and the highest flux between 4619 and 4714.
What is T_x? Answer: 4.93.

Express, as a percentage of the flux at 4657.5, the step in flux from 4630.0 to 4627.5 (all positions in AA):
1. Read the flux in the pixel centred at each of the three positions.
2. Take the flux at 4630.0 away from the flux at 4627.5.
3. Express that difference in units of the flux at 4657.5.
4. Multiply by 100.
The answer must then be 2.6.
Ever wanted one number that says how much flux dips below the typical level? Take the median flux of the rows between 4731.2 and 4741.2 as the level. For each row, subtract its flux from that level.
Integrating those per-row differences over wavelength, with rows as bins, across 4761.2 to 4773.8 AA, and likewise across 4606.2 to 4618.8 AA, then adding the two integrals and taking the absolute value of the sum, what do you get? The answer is 1.5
